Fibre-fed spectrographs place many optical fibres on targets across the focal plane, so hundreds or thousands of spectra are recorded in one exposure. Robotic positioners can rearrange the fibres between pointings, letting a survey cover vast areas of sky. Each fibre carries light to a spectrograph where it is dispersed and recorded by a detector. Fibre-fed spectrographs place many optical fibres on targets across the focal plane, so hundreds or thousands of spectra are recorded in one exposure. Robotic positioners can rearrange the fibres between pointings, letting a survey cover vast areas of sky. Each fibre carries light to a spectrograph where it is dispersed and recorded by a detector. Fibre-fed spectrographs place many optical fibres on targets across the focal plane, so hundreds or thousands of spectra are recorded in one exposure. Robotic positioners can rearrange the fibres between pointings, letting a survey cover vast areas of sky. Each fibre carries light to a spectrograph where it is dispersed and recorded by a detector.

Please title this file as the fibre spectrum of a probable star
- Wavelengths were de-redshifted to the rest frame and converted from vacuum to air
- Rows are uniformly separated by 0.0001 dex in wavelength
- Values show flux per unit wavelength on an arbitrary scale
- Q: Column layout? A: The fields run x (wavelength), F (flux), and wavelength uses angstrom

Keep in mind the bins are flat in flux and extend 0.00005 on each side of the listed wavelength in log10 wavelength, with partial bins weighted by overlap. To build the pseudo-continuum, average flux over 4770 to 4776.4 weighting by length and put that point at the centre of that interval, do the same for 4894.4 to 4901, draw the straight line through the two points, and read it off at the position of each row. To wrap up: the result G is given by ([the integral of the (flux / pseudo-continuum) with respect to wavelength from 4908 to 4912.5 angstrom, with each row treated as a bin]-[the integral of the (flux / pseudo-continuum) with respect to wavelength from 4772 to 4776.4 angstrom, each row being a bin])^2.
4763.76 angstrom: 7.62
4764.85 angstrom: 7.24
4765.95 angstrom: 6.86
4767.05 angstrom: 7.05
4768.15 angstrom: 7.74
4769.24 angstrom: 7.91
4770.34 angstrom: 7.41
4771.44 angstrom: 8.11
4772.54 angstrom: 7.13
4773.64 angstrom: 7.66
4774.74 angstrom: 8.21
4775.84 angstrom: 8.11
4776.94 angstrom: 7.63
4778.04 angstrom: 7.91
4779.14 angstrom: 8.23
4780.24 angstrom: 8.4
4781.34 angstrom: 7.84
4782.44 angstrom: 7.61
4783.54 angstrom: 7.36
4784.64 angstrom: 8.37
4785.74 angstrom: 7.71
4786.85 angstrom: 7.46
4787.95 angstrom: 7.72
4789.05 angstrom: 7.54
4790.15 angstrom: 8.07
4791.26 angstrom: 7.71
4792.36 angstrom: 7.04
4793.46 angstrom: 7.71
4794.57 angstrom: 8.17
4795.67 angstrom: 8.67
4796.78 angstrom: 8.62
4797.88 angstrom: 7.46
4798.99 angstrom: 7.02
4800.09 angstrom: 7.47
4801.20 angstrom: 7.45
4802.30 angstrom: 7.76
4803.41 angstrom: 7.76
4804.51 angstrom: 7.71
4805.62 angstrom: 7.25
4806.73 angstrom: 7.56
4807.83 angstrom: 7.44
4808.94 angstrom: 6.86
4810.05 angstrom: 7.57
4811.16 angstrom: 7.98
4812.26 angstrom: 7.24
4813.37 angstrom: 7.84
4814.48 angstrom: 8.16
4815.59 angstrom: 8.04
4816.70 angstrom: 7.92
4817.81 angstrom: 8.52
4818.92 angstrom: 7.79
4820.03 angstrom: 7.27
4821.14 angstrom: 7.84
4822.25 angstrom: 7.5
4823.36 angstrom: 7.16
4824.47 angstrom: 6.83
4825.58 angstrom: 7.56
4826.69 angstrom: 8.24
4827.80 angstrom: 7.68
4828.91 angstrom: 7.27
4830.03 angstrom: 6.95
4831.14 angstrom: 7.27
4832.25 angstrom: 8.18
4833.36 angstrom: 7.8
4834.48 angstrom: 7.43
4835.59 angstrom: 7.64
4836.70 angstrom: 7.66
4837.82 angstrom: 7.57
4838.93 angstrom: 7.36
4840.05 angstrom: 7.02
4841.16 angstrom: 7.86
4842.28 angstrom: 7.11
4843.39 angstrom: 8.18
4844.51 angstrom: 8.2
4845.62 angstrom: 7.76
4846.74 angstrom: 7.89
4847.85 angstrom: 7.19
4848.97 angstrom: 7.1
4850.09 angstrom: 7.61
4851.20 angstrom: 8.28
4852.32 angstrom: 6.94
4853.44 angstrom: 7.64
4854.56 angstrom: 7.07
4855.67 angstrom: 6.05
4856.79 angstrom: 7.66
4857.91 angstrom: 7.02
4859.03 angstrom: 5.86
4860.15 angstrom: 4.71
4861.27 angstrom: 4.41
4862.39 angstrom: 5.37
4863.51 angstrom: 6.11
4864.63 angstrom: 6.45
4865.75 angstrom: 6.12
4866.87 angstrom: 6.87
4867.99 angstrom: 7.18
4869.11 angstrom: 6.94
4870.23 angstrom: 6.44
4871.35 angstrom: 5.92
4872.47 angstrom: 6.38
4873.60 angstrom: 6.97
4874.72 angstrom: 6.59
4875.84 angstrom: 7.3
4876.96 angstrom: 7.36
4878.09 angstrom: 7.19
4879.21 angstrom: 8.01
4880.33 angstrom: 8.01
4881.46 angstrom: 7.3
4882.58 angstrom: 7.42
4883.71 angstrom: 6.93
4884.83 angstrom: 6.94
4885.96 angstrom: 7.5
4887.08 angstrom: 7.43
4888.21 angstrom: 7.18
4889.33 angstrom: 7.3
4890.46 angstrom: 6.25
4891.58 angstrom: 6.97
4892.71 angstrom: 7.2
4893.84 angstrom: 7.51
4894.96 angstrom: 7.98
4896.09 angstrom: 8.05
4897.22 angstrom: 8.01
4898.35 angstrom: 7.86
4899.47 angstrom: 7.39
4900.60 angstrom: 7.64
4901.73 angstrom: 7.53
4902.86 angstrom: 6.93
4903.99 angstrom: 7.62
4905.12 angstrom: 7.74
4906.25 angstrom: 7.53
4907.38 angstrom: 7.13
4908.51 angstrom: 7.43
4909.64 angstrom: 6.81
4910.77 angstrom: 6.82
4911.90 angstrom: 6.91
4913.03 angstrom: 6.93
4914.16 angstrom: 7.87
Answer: 0.15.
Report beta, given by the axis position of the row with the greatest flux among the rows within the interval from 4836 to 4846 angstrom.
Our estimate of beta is 4844.51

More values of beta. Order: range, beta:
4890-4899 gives 4896.09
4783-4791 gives 4784.64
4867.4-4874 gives 4867.99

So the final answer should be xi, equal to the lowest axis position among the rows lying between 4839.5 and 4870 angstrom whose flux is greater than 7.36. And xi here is 4841.16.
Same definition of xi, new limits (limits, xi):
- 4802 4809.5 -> 4802.30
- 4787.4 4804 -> 4787.95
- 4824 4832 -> 4825.58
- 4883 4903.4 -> 4885.96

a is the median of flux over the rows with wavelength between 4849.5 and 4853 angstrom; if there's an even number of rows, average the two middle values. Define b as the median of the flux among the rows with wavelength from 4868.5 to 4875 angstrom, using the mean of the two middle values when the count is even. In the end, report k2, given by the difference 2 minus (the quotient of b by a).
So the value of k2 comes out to 1.14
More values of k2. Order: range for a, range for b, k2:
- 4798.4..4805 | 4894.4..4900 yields 0.95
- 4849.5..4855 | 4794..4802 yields 1.02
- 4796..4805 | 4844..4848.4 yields 0.97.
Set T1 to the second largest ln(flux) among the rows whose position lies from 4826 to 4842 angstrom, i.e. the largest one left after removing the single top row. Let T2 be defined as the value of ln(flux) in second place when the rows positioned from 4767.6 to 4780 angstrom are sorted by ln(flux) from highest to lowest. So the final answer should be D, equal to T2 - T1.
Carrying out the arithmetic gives 0.00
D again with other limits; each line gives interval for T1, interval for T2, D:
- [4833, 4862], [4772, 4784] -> 0.00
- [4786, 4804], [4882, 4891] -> -0.15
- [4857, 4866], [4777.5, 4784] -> 0.24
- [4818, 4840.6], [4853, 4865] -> -0.07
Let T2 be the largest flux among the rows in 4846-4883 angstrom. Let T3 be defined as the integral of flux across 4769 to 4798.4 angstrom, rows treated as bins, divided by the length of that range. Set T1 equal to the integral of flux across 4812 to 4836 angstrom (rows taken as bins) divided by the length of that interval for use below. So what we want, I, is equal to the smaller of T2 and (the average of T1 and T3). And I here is 7.74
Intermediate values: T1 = 7.65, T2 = 8.28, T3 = 7.84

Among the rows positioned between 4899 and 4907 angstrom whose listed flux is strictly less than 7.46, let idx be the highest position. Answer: 4902.86 angstrom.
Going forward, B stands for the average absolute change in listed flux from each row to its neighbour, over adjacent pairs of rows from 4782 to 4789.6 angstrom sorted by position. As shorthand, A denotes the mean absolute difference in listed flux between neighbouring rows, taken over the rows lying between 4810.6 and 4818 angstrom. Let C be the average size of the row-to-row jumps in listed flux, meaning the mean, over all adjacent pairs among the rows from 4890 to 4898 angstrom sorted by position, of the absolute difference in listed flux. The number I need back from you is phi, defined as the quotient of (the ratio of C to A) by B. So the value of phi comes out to 1.7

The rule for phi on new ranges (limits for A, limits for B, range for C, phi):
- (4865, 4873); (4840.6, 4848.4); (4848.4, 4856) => 3.3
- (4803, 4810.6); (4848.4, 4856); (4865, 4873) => 1.6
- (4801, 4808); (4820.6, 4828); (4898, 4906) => 3.6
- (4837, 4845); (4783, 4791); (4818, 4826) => 1.8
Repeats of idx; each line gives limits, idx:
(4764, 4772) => 4770.34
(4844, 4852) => 4848.97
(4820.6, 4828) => 4824.47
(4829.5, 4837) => 4834.48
